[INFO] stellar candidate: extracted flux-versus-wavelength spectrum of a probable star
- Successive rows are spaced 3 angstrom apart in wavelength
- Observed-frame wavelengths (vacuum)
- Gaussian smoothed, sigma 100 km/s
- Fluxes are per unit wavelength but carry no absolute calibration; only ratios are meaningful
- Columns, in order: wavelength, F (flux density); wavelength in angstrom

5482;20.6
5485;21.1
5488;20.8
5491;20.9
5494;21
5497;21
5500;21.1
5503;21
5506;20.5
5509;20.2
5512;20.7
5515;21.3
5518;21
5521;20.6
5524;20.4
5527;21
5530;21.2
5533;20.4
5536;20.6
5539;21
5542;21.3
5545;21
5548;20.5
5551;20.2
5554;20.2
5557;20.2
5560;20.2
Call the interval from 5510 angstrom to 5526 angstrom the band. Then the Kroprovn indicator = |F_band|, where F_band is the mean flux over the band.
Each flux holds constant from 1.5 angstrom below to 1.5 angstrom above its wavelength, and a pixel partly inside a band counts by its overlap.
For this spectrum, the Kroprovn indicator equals 20.8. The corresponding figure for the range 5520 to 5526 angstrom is 20.5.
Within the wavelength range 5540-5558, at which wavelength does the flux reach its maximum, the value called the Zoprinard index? 5542 angstrom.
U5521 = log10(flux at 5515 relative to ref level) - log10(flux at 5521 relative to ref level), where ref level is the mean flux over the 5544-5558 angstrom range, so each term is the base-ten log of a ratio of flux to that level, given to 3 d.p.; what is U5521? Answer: 0.015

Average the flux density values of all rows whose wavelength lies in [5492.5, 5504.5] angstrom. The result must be 21.0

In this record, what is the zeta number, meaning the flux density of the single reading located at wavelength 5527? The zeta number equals 21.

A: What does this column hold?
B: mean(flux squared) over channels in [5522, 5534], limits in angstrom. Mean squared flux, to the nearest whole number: 431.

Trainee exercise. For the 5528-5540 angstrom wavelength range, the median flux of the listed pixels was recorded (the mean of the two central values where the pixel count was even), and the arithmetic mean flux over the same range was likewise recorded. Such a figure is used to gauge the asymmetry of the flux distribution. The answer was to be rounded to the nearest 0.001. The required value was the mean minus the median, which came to 0.000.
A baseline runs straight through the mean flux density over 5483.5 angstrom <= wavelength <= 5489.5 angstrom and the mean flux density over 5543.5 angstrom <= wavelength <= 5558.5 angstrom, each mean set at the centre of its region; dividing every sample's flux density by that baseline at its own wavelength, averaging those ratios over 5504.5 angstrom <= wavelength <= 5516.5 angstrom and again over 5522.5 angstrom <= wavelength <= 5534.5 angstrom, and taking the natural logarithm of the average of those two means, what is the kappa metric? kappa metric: 0.0017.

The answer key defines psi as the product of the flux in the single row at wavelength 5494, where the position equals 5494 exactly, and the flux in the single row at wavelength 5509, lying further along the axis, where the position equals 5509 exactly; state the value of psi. 424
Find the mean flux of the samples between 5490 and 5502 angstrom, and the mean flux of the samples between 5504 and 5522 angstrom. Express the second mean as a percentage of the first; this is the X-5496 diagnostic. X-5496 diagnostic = 98.7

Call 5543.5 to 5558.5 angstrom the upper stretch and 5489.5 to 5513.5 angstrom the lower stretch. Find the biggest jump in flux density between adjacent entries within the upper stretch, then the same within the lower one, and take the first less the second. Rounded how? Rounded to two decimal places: 0.00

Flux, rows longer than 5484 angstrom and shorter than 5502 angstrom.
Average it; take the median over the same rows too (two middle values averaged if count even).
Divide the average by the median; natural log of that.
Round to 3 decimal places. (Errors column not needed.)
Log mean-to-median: -0.001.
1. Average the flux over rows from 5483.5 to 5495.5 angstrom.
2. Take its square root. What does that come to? 4.58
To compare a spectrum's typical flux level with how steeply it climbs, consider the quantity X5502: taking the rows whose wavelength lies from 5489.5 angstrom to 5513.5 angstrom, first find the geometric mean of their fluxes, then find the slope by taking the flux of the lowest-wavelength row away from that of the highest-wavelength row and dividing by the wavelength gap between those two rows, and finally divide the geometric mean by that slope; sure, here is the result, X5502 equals -2184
